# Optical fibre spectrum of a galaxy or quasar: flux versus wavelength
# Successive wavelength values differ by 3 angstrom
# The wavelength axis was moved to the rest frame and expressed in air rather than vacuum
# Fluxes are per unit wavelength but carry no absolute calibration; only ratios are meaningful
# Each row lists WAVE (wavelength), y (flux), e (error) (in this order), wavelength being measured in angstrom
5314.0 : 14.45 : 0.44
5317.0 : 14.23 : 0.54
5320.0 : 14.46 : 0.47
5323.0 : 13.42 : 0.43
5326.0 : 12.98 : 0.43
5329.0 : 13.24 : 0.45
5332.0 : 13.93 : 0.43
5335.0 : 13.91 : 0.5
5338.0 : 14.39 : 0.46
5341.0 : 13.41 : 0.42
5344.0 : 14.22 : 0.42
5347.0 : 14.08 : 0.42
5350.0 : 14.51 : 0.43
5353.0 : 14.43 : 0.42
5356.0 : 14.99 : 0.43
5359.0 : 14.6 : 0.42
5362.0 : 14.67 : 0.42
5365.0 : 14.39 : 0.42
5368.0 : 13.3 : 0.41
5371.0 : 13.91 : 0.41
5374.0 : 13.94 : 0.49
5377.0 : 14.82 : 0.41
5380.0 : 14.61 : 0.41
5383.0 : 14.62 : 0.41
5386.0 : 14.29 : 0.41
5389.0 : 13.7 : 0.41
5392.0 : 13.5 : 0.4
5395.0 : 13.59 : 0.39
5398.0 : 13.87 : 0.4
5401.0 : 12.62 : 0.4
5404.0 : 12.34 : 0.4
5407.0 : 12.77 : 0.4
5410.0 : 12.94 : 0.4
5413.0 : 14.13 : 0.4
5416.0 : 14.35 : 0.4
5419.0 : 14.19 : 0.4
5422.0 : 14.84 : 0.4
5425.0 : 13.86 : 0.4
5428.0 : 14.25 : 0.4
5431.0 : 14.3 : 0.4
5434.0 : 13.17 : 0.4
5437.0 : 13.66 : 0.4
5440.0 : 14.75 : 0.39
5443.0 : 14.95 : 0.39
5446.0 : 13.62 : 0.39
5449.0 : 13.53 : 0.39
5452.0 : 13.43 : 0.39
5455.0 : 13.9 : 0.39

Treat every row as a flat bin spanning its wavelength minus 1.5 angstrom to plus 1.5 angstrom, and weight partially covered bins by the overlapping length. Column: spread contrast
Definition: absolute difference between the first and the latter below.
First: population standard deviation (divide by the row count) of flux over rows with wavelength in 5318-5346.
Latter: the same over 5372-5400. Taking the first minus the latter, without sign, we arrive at 0.04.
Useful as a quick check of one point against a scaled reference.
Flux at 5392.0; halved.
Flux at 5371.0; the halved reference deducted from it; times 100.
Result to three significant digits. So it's 716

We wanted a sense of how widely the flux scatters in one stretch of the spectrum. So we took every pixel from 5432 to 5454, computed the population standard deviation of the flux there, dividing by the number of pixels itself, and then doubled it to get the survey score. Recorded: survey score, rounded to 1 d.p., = 1.3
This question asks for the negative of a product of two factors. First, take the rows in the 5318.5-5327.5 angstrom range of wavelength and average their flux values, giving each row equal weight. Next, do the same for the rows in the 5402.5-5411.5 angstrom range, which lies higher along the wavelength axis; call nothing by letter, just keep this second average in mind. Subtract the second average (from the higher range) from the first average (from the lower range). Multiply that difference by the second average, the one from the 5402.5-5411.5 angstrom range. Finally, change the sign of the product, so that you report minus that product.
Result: -12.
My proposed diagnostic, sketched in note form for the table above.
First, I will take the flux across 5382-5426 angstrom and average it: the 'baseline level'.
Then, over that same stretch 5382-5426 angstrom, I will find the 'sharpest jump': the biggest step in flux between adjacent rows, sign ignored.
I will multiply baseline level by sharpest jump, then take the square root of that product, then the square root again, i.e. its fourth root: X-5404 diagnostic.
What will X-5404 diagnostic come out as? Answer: 2.03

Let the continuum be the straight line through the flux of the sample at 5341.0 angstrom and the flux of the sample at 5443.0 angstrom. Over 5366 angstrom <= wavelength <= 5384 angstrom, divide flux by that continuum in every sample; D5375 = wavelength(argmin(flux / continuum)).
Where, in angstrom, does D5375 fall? 5368.0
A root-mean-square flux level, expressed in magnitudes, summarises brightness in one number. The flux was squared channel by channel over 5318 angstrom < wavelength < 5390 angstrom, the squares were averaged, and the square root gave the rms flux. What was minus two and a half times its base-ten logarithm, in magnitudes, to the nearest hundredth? -2.88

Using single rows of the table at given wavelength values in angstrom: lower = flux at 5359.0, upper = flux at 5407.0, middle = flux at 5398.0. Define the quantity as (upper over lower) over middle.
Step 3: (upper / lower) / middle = 0.063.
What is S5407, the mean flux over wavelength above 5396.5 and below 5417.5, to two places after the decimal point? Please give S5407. 13.29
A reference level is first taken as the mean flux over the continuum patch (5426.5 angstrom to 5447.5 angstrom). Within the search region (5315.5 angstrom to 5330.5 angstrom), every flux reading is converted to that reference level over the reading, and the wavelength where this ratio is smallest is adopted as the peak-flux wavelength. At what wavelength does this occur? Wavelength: 5320.0 angstrom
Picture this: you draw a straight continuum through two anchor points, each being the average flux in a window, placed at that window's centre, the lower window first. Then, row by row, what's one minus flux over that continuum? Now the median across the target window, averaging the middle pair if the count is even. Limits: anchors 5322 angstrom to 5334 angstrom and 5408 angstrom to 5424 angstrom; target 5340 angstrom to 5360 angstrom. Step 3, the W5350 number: -0.062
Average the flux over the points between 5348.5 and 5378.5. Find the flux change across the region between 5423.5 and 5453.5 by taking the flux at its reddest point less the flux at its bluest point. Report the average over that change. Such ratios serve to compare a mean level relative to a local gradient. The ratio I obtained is -33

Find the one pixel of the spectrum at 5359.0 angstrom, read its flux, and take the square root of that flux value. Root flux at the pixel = 3.82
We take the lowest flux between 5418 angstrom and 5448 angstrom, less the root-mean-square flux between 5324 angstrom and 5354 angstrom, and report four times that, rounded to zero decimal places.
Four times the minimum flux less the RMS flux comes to -3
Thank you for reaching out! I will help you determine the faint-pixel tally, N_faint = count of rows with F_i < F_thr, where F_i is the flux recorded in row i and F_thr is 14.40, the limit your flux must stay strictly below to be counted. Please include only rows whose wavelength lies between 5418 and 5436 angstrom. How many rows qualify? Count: 5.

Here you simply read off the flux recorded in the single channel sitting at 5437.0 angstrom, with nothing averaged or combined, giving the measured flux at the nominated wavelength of 13.66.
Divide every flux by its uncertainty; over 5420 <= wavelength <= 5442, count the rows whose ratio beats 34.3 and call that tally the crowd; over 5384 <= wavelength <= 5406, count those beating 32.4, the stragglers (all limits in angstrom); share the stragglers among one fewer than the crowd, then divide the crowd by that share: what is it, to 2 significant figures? 4.0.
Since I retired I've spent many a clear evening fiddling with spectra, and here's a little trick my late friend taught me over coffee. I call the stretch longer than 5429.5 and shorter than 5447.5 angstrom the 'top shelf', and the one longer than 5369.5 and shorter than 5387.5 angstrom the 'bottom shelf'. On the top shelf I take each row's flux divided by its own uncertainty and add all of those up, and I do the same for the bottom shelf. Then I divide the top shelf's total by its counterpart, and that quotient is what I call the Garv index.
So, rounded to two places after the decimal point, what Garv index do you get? 1.05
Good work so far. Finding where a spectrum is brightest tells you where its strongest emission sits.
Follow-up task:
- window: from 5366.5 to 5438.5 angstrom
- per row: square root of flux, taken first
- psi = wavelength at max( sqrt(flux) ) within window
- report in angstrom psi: 5422.0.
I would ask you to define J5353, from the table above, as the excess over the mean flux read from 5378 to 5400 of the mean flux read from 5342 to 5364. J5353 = 0.5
